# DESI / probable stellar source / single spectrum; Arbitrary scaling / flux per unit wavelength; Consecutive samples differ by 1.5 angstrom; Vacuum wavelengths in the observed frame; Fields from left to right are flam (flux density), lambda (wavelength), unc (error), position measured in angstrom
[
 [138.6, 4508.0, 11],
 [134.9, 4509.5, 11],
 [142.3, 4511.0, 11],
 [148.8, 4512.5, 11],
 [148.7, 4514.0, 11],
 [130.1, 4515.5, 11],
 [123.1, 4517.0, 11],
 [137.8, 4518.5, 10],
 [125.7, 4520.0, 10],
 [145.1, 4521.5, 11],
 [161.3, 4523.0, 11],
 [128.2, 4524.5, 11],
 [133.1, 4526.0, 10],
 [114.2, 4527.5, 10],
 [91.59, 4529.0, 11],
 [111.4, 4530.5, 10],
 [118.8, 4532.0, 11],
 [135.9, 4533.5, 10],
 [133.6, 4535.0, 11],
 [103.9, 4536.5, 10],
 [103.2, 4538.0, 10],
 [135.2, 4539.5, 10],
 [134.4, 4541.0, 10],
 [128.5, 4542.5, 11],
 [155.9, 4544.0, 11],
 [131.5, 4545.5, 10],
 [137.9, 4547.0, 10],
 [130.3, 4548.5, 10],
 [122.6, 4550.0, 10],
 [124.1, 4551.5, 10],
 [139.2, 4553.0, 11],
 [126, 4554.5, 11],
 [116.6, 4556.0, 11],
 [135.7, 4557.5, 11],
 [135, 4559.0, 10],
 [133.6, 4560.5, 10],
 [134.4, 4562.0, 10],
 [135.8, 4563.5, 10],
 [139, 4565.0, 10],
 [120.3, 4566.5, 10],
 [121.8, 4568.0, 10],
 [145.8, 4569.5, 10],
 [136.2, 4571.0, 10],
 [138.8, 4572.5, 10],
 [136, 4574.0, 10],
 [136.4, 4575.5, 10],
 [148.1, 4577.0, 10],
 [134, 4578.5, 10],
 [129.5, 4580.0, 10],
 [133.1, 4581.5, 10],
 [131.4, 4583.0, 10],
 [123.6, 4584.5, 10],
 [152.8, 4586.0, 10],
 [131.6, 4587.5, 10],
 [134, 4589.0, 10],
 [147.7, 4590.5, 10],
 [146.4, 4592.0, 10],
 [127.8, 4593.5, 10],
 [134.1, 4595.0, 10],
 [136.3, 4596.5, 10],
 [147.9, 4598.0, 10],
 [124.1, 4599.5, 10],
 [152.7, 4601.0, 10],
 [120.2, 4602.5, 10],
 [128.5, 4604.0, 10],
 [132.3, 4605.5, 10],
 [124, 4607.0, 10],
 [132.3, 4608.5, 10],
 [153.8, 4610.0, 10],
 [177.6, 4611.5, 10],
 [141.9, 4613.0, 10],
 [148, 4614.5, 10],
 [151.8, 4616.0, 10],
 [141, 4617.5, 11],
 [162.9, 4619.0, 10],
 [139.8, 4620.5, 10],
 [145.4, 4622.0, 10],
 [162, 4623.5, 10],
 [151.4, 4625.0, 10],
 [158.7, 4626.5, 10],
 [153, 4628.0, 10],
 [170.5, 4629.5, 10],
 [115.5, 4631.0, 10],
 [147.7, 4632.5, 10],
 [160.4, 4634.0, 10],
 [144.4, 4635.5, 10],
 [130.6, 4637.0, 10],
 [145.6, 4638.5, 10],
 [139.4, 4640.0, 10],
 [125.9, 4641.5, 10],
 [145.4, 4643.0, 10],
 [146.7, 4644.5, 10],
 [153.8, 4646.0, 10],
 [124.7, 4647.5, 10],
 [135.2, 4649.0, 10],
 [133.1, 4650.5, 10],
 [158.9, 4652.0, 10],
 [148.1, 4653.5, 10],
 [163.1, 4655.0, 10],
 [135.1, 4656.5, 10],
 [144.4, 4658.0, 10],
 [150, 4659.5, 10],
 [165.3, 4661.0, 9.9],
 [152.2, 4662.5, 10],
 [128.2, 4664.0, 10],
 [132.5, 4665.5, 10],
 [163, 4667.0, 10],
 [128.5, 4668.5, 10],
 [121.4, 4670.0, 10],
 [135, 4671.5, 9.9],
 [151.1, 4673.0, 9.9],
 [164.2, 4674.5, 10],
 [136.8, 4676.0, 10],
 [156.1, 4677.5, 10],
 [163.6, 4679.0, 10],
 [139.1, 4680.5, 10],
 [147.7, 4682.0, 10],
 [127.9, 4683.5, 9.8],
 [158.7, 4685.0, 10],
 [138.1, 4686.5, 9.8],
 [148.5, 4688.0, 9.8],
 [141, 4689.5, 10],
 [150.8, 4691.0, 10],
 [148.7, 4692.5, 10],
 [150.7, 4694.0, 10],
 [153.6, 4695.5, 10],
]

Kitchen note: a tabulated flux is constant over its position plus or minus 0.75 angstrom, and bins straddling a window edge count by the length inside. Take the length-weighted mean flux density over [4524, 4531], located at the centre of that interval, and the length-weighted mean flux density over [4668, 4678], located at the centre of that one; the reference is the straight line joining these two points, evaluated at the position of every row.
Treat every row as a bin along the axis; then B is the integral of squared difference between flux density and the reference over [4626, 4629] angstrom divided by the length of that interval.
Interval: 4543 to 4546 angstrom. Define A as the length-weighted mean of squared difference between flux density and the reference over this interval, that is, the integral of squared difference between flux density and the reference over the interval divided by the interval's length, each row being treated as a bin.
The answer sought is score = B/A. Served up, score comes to 0.7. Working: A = 780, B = 565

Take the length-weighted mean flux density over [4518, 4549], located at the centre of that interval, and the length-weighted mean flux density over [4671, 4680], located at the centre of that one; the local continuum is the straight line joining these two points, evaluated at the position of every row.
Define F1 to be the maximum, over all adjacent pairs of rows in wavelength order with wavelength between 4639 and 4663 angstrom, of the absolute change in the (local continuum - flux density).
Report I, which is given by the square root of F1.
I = 5.4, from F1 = 29.3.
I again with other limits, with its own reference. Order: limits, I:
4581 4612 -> 5.7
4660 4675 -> 5.9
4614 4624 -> 4.8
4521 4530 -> 5.8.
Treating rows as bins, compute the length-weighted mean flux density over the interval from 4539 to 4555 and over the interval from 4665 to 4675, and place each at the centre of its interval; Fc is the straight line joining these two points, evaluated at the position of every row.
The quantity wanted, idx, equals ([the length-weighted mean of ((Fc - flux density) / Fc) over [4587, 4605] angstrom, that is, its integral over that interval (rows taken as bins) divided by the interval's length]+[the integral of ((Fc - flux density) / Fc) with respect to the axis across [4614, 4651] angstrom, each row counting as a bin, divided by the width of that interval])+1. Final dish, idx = 0.96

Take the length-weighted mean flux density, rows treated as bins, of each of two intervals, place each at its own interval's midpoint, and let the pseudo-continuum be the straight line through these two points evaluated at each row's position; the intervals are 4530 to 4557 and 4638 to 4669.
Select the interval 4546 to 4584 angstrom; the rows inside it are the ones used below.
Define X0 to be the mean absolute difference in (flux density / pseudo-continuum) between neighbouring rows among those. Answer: 0.056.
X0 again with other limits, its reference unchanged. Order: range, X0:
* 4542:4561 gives 0.087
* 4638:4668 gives 0.099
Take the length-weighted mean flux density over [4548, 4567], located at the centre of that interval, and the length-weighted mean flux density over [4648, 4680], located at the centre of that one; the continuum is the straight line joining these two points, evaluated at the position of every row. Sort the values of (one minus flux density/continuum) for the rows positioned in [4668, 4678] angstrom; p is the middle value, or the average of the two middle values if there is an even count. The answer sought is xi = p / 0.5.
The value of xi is 0.145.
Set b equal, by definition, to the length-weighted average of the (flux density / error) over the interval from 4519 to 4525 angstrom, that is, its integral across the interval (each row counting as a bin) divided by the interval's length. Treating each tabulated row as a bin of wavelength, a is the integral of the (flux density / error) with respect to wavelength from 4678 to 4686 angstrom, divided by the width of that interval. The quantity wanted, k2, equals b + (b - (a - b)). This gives 24.5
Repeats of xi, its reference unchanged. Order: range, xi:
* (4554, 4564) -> -0.052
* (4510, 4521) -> -0.211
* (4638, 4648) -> -0.037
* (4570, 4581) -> -0.052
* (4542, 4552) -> -0.020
